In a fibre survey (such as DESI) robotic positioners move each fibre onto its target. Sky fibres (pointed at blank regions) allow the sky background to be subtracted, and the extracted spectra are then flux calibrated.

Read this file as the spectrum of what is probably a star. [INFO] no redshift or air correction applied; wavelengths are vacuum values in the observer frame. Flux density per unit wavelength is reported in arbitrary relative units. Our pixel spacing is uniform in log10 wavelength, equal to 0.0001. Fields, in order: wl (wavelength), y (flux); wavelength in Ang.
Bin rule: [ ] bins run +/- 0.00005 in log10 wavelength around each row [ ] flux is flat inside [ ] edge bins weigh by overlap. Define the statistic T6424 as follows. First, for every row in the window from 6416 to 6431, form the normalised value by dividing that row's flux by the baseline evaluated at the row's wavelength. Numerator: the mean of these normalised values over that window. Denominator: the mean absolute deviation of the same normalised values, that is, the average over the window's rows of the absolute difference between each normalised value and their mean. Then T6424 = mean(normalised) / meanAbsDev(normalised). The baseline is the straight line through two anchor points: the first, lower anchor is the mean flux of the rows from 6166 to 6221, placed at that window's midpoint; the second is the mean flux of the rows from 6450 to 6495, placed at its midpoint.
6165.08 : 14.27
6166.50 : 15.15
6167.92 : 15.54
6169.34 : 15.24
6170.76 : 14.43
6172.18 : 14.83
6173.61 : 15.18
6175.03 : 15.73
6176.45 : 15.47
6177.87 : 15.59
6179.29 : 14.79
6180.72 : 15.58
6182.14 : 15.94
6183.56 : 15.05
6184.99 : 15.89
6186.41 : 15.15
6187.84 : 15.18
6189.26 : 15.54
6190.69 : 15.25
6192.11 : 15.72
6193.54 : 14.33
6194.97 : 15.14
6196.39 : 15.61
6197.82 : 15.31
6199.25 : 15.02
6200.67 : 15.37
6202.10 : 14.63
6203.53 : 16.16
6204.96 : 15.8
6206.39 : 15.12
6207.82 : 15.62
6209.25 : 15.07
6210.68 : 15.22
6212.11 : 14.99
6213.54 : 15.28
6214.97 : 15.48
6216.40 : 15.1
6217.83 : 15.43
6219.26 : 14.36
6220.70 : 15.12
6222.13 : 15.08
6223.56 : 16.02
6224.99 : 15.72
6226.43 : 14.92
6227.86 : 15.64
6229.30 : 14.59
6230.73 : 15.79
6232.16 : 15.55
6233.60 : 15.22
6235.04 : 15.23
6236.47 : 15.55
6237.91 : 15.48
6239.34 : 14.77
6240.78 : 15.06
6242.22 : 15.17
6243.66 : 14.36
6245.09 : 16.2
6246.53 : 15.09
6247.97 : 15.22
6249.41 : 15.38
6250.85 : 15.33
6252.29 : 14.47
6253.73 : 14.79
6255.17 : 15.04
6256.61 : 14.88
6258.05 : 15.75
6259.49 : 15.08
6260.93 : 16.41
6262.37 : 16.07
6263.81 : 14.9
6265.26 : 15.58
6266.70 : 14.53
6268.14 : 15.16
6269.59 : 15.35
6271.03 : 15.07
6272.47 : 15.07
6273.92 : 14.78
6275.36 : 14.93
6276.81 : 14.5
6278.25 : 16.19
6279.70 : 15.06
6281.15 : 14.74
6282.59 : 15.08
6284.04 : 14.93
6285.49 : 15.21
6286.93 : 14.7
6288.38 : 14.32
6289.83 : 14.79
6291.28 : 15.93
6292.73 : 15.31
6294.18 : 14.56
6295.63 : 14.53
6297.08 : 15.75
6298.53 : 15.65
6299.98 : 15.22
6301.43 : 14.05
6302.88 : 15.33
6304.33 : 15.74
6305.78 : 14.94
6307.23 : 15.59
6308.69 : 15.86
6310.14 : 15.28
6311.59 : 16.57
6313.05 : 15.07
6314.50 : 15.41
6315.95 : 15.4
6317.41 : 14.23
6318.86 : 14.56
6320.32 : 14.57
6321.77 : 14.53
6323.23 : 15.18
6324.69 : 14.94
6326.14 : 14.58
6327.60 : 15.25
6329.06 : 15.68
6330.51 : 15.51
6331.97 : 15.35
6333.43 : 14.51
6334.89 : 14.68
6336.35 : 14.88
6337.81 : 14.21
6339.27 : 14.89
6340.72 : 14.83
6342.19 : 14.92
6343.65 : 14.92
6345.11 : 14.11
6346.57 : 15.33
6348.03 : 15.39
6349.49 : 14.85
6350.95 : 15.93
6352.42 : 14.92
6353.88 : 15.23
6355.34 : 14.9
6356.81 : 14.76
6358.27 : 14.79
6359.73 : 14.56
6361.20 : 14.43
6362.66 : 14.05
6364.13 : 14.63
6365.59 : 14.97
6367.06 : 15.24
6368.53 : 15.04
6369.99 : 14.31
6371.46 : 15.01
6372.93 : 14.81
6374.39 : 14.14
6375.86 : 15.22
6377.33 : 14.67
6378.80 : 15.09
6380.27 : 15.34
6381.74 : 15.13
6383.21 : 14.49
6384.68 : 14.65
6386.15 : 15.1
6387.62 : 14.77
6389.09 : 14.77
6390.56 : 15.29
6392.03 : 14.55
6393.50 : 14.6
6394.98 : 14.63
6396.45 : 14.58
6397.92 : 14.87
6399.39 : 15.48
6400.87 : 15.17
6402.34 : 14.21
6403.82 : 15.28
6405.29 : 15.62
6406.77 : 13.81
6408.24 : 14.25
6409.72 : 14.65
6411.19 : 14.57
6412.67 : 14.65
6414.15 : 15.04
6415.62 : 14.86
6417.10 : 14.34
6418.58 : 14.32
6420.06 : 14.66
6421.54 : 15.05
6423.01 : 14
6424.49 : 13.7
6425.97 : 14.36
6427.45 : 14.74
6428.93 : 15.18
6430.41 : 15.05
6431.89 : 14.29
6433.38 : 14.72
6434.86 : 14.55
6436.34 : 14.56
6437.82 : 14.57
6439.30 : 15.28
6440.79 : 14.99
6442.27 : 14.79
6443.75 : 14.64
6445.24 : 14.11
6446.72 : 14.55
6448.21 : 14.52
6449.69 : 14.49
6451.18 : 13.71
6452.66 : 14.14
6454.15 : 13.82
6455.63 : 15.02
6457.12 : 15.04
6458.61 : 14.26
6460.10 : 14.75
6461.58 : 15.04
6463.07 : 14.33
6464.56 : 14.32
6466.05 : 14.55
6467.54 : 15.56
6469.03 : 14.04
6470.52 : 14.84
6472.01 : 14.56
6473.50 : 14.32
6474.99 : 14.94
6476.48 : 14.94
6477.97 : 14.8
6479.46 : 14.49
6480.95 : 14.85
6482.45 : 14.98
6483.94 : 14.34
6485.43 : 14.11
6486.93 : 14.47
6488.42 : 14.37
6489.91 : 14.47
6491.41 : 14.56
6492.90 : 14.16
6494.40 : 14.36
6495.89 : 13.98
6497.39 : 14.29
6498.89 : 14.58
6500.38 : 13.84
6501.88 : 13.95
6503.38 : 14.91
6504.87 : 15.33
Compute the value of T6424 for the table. 36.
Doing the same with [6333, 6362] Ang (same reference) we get 53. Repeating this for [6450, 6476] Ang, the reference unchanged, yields 36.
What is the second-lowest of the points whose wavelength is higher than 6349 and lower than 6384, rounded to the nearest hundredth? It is 14.14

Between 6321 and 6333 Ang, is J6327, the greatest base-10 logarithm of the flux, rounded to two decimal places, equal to 1.20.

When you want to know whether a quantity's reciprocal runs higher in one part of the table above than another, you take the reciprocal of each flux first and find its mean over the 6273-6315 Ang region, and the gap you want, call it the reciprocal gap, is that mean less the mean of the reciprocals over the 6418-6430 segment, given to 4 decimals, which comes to -0.0030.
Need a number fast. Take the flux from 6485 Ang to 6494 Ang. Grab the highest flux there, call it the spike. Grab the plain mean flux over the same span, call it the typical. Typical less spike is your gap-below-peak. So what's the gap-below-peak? -0.20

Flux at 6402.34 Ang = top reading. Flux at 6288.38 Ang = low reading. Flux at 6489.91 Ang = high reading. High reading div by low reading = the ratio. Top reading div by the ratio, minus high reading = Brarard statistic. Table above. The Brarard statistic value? -0.4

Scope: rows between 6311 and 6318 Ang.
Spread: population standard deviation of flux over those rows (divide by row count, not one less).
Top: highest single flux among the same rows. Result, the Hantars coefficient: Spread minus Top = -15.8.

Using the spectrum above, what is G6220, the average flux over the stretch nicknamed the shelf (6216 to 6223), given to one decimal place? 15.0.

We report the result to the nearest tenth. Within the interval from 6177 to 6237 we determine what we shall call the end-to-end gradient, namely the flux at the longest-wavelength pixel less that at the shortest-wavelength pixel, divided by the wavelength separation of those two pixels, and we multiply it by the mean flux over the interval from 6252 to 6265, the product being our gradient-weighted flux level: 0.0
